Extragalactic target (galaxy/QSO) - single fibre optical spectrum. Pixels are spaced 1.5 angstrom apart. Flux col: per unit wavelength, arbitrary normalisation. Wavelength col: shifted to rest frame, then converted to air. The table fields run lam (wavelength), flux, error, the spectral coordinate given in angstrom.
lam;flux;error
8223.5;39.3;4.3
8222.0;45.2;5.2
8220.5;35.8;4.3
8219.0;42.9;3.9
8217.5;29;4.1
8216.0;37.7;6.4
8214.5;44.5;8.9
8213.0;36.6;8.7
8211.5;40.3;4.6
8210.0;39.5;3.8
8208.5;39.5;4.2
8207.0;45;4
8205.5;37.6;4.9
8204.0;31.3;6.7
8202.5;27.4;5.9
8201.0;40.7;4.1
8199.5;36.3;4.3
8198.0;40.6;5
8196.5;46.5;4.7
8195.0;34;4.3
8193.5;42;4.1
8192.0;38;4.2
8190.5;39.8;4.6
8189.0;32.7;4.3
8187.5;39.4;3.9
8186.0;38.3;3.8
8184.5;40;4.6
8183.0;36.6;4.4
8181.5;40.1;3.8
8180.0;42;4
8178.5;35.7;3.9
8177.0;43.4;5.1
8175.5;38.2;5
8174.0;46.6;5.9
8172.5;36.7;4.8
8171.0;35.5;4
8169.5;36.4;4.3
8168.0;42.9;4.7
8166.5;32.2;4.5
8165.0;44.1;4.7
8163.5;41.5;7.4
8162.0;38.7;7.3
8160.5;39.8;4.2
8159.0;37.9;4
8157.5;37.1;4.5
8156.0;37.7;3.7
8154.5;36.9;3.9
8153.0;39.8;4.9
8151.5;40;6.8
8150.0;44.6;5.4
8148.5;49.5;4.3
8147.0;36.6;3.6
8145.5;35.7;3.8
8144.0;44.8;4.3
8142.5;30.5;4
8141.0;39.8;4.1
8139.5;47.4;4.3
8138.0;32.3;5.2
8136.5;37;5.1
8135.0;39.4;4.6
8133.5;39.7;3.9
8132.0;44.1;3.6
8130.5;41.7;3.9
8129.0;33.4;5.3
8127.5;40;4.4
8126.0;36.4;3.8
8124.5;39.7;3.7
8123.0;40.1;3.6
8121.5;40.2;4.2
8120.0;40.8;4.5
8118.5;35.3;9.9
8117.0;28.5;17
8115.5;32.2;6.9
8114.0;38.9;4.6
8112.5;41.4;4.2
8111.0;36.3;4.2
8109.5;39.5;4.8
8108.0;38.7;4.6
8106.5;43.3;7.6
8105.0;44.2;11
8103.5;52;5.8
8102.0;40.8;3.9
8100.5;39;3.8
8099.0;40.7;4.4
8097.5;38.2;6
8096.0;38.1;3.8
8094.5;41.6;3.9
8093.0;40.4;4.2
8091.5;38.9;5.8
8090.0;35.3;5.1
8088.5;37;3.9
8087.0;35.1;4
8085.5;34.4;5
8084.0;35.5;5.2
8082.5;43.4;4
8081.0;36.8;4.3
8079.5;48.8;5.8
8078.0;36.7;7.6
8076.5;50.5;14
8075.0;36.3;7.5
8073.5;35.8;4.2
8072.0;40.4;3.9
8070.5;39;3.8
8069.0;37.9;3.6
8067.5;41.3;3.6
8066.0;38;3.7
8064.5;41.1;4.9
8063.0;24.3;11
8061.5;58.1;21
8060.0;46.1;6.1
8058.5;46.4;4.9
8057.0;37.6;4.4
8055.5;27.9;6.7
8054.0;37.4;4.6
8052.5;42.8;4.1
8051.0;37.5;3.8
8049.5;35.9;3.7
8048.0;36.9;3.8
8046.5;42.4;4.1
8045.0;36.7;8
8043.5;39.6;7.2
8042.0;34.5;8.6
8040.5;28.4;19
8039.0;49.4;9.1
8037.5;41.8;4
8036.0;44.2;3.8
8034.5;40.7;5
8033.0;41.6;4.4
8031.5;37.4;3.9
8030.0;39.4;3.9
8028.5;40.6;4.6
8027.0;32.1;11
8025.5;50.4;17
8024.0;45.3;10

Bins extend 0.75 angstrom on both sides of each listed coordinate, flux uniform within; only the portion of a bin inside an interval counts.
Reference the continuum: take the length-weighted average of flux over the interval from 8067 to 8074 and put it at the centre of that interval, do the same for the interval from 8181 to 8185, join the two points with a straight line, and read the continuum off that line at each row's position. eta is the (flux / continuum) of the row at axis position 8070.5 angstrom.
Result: 1.00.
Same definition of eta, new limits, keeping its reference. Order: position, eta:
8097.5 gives 0.98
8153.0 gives 1.03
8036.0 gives 1.13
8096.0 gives 0.98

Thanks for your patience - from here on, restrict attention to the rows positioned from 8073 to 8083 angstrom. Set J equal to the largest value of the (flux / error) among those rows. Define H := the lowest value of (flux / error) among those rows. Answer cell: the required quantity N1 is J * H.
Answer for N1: 39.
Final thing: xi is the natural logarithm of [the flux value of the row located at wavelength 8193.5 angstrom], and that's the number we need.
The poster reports 3.74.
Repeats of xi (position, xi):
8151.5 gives 3.69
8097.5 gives 3.64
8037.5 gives 3.73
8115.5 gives 3.47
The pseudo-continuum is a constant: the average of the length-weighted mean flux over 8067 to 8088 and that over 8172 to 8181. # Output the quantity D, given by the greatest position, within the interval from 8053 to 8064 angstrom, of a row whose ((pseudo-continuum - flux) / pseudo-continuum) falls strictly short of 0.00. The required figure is 8061.5 angstrom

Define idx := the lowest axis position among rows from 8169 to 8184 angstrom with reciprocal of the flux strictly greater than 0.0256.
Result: 8169.5 angstrom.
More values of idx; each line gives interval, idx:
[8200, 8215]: 8202.5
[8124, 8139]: 8126.0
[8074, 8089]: 8075.0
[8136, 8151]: 8136.5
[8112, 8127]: 8114.0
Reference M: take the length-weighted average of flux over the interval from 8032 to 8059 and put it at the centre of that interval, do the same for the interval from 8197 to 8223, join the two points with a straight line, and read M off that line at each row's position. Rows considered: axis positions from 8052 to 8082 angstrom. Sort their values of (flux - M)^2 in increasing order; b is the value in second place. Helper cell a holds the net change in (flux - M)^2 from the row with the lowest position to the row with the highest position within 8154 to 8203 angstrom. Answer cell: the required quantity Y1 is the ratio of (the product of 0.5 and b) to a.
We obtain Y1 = 0.003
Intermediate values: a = 117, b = 0.68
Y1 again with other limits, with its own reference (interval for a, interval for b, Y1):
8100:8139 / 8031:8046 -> 0.031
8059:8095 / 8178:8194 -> -0.002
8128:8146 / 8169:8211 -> -0.002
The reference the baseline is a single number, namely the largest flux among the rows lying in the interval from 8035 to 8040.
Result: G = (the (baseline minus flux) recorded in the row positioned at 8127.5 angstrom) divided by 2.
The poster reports 4.7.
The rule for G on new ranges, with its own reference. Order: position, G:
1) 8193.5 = 3.7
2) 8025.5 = -0.5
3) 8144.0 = 2.3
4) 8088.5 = 6.2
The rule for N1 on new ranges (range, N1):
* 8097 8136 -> 21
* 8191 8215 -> 47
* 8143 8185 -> 61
